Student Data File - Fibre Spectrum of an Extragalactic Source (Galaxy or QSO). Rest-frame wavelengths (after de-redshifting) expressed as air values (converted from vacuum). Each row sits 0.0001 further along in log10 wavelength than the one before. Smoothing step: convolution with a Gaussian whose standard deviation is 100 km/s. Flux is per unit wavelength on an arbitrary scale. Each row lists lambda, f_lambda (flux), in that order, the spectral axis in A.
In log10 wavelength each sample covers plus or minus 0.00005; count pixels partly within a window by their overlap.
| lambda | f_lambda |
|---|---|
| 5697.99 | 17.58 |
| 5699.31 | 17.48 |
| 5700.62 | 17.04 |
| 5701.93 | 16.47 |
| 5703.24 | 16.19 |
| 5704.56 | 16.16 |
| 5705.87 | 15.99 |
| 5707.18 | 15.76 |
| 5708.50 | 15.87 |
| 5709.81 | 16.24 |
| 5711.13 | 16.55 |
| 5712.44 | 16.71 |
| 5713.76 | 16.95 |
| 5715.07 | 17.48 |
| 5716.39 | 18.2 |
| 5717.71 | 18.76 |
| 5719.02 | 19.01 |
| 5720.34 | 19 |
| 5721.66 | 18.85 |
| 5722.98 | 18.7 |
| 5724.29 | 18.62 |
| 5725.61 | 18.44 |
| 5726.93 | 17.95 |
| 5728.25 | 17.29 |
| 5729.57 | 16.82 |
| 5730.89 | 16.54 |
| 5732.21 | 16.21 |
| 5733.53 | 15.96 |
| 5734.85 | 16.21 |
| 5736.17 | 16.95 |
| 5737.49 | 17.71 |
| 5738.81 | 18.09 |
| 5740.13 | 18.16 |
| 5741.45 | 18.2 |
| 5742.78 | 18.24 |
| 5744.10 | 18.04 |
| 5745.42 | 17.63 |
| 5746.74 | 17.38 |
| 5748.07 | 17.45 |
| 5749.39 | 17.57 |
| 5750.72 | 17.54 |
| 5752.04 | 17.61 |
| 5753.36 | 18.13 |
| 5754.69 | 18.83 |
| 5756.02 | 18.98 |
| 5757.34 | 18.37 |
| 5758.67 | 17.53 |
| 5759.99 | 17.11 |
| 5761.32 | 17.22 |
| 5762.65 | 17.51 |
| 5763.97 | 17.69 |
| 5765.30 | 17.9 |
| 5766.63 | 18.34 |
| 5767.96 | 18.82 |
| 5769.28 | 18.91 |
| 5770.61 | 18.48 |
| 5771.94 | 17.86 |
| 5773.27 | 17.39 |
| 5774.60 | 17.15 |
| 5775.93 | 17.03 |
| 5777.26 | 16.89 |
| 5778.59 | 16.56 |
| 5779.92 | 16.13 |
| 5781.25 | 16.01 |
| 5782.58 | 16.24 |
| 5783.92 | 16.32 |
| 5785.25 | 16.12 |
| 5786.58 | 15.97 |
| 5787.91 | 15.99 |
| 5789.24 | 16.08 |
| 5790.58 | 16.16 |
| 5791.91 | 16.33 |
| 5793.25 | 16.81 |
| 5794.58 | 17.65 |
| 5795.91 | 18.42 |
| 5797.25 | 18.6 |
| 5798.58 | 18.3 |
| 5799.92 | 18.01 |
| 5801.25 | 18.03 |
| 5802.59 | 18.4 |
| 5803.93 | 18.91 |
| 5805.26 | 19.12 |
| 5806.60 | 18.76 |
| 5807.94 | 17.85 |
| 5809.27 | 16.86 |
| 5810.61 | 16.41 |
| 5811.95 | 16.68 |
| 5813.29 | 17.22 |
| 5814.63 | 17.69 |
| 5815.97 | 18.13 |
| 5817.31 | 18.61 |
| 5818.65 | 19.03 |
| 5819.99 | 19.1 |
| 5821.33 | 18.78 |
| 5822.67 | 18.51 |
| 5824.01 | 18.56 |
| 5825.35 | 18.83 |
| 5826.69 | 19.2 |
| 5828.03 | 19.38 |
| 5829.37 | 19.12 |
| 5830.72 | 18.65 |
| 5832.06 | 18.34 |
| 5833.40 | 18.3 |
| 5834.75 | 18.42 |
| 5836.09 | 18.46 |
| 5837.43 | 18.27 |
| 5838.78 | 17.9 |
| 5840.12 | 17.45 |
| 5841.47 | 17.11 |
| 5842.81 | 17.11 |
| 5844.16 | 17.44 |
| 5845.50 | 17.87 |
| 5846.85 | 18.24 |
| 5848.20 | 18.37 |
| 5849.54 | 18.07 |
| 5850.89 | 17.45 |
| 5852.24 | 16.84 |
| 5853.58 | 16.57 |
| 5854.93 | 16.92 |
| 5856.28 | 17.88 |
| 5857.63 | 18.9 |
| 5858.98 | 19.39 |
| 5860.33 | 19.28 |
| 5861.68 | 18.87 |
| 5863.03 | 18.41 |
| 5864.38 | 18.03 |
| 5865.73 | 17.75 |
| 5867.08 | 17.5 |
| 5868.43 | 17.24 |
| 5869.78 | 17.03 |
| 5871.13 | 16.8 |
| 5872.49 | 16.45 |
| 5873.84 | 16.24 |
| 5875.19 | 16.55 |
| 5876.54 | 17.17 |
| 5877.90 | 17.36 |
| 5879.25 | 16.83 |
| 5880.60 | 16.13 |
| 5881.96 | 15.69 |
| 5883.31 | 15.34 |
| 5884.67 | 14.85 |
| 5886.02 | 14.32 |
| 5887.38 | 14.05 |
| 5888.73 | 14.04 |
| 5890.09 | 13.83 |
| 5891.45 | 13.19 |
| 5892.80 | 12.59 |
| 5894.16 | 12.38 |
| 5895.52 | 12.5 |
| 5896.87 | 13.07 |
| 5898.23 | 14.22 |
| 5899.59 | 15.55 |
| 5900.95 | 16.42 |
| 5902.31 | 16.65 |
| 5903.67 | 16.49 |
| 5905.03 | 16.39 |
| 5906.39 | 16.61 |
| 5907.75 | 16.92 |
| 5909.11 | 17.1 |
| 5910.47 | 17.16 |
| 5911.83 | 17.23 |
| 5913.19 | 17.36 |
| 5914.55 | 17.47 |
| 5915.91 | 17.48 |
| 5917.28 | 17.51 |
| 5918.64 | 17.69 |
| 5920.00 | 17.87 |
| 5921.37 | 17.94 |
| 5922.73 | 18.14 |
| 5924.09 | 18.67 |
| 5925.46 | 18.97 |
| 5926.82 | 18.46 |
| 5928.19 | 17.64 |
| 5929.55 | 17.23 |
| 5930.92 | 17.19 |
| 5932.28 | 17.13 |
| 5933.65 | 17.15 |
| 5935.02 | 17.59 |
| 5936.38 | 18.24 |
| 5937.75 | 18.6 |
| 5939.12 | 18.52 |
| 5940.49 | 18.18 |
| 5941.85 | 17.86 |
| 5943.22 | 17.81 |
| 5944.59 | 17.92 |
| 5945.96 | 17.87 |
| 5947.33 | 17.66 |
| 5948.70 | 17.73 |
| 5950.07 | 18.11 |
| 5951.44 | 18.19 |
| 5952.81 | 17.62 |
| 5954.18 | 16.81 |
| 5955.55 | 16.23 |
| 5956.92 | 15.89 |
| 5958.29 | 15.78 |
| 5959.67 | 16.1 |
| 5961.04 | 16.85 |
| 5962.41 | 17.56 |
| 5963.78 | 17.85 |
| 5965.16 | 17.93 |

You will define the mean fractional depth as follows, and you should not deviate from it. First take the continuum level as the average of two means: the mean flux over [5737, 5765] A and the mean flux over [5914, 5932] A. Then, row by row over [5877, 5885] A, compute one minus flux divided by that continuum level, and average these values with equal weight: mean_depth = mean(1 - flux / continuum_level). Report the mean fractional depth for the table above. 0.10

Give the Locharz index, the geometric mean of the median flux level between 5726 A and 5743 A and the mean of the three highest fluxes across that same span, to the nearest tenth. 17.7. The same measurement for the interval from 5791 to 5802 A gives 18.2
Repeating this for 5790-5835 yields 18.8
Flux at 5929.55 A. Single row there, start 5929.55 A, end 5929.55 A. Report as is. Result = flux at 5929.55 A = 17.23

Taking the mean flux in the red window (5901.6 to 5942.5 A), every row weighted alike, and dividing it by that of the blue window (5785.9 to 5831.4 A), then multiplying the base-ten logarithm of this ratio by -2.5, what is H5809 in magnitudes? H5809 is 0.022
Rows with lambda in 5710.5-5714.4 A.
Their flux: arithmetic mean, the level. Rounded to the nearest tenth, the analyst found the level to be 16.7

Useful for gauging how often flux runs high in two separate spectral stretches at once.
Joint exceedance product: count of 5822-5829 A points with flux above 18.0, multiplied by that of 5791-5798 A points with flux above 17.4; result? 15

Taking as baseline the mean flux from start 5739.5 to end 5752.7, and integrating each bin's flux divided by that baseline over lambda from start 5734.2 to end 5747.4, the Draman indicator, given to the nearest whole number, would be 13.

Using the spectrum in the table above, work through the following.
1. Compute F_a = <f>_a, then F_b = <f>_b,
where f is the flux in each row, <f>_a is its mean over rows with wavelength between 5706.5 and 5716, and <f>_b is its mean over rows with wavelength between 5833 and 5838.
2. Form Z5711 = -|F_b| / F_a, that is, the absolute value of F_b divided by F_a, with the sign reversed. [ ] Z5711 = -1.11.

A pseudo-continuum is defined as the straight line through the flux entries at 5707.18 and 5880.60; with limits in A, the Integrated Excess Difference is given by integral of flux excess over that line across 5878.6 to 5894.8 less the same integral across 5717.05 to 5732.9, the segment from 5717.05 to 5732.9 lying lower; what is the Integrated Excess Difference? -63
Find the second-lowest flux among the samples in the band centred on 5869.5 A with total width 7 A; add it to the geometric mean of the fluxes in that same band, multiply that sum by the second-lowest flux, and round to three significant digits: 568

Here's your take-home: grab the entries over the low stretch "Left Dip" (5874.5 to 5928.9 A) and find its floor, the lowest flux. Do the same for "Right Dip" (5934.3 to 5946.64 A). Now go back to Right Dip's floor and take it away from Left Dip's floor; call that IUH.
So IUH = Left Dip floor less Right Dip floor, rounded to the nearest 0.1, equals -5.2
